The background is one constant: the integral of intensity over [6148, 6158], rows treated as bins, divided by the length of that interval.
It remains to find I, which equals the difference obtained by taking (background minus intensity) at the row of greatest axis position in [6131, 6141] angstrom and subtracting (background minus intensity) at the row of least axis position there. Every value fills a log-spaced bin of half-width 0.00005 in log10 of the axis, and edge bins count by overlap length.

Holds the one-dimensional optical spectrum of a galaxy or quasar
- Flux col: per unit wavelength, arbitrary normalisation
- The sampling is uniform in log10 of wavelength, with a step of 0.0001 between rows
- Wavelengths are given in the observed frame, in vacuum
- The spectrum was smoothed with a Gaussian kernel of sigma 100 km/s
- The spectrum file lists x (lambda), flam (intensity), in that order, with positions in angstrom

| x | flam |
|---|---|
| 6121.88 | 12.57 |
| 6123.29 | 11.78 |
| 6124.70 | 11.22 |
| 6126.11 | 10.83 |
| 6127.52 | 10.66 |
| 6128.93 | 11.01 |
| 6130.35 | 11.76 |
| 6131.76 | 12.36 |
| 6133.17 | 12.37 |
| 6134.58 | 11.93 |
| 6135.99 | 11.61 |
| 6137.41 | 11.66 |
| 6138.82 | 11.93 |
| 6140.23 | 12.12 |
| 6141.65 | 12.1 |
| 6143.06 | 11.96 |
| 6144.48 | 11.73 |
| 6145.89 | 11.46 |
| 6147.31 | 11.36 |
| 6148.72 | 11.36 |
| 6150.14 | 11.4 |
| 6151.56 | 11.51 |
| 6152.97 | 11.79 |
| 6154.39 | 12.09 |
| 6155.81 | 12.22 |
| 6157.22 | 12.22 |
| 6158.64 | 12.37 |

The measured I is 0.2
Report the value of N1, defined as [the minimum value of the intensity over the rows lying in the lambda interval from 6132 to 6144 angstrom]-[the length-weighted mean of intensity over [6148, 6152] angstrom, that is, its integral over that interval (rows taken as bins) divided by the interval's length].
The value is 0.2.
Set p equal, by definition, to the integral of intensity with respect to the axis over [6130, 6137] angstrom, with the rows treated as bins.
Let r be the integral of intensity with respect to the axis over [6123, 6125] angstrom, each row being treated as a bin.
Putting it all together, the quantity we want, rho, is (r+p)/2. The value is 54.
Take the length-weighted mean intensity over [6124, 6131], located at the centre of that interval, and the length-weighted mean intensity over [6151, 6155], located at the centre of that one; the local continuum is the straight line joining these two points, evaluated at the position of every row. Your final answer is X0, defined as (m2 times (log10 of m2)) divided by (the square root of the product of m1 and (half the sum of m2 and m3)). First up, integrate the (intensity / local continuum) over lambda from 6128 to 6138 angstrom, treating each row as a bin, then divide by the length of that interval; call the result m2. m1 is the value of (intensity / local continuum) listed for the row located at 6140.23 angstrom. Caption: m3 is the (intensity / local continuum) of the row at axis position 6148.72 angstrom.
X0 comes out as 0.021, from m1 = 1.06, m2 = 1.05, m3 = 0.97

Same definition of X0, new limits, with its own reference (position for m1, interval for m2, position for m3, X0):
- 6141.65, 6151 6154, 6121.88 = -0.003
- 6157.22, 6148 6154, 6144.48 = -0.007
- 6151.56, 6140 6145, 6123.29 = 0.017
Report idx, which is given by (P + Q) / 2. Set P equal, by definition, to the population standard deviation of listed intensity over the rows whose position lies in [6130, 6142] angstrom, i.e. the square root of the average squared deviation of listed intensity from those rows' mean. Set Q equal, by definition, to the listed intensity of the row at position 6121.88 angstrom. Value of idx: 6.4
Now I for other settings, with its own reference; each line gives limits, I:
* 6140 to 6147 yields 0.7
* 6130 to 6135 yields -0.2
